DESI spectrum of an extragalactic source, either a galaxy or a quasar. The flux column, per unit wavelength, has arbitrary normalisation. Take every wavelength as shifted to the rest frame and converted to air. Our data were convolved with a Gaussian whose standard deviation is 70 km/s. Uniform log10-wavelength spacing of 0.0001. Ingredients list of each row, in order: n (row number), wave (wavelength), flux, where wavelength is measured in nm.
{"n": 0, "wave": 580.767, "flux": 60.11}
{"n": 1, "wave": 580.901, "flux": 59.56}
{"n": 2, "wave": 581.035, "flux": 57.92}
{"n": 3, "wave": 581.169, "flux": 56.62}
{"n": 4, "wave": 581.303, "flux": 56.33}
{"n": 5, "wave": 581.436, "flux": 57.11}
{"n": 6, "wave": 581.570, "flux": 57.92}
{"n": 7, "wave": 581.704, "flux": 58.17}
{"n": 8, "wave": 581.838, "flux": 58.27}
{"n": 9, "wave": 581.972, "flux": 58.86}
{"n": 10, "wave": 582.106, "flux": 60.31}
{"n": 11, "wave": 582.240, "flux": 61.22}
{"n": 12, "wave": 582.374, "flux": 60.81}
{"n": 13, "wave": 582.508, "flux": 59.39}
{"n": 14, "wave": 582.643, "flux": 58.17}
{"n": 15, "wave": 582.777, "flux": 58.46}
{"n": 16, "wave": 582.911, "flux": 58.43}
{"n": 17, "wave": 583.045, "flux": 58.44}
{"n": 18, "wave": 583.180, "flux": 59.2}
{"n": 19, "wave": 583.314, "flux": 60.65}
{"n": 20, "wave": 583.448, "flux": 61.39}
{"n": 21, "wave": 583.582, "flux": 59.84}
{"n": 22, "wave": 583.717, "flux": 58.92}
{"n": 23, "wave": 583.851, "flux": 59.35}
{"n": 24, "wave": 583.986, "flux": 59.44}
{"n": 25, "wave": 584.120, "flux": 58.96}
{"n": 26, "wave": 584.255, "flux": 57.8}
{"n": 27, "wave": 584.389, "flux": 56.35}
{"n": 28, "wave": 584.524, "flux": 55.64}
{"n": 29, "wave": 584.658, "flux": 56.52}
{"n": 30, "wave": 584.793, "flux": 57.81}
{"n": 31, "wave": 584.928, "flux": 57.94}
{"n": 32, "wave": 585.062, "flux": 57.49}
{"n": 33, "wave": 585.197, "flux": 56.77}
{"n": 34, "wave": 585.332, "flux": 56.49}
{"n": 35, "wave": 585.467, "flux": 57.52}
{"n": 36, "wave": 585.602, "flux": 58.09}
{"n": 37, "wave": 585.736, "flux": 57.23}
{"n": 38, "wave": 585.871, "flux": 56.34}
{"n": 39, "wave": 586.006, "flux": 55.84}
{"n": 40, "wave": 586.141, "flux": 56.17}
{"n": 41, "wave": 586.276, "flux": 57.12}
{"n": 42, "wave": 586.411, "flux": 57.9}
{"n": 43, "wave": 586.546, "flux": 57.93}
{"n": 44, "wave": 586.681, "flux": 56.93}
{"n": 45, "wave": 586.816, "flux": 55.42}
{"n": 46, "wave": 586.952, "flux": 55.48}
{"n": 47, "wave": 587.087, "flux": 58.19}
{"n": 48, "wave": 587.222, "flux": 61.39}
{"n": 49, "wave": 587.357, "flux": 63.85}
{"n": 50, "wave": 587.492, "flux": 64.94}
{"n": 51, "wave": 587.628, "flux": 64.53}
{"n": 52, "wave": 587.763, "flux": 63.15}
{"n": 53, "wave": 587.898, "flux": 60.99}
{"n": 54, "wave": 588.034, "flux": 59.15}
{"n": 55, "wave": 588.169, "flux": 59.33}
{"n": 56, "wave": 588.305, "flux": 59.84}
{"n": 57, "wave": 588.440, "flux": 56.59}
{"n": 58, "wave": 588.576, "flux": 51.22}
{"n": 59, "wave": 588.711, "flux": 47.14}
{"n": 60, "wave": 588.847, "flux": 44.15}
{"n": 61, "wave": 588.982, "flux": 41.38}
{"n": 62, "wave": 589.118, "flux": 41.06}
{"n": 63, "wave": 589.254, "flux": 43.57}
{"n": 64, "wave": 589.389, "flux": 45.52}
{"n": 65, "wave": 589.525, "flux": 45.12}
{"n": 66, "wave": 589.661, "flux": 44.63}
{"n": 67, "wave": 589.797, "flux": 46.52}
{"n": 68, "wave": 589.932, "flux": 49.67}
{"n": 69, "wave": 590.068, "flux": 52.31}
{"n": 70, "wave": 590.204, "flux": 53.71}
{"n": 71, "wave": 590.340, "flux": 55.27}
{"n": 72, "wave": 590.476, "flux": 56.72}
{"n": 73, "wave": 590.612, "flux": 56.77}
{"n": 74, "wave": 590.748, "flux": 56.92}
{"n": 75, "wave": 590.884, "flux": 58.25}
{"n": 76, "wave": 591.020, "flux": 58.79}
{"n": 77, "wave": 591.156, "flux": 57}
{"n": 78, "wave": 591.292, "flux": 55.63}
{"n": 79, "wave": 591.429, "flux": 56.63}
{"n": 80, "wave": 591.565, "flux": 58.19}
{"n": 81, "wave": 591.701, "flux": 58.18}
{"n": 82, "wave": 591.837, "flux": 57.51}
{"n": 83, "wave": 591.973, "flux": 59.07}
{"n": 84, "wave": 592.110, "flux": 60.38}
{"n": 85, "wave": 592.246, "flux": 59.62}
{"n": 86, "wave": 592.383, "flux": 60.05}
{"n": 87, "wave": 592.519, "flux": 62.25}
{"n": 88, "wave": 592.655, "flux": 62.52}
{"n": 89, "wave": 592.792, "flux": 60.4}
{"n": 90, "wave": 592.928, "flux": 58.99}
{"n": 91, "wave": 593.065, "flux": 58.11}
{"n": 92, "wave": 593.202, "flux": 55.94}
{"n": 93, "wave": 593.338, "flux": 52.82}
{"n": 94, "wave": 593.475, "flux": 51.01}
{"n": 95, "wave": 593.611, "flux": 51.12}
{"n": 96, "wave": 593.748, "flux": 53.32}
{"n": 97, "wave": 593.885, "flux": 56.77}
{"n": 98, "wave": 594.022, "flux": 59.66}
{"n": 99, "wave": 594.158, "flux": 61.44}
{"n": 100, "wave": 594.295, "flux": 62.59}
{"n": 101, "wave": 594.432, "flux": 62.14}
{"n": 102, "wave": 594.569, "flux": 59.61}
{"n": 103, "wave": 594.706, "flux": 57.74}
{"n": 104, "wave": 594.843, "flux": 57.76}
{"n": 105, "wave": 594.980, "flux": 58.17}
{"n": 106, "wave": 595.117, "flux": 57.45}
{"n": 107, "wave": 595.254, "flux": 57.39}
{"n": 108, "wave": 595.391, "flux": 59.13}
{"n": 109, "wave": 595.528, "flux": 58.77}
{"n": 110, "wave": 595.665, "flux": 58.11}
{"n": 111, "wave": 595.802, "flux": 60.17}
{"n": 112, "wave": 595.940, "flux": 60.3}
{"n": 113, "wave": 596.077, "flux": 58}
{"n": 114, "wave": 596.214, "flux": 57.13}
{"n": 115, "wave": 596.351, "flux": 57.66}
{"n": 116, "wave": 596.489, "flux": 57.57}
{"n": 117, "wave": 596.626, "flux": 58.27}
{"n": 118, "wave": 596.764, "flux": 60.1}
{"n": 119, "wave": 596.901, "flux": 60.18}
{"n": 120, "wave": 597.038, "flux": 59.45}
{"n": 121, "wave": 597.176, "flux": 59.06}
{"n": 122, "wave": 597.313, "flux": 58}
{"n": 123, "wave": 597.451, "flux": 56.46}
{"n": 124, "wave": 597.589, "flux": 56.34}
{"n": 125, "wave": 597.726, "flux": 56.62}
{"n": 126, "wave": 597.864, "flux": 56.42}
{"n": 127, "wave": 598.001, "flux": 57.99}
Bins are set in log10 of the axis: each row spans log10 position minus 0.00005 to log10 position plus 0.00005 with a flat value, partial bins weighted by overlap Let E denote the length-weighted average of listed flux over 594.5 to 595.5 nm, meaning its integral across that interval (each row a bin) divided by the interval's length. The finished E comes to 58.2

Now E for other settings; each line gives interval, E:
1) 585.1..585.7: 57.2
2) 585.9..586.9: 56.7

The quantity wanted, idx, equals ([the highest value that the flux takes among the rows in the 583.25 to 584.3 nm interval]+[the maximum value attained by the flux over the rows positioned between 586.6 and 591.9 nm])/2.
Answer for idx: 63.2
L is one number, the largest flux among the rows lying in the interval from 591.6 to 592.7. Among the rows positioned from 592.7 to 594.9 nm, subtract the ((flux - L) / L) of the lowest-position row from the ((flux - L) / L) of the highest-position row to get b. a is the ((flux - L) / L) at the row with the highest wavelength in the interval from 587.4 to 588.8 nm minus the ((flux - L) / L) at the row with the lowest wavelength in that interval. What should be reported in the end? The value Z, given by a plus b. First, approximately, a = -0.285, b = -0.04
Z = -0.33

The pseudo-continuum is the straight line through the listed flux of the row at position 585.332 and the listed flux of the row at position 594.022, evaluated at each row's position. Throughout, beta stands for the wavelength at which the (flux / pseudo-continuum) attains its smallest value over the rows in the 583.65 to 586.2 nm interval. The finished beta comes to 586.006 nm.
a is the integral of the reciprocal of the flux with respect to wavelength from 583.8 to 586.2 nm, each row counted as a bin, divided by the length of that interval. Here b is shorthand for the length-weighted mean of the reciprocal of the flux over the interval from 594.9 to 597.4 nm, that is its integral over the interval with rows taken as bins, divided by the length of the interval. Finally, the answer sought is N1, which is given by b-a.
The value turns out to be -0.0004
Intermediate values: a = 0.0175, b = 0.0171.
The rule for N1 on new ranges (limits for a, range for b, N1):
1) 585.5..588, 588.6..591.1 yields 0.0033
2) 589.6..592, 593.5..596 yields -0.0011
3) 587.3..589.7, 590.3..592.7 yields -0.0022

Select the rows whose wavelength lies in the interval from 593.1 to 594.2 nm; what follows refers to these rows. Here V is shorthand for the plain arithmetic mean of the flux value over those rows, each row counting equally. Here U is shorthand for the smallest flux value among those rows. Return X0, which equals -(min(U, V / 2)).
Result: -27.6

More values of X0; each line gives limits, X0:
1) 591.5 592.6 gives -29.7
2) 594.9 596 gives -29.3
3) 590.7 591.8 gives -28.7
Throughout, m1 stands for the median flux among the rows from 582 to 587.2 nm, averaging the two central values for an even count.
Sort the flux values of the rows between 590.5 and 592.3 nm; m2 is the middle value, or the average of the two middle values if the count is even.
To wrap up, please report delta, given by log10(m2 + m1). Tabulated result 2.06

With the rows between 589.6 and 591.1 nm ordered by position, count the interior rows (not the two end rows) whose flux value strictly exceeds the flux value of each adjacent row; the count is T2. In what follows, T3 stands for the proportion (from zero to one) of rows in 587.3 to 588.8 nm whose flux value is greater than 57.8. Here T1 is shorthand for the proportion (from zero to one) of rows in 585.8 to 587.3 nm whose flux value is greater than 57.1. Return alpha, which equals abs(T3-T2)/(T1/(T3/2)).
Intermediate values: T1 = 0.5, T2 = 0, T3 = 0.73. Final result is 0.58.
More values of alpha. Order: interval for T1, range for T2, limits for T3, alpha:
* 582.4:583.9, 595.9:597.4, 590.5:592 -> 0.35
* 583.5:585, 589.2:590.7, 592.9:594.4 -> 0.17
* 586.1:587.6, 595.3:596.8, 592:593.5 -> 0.73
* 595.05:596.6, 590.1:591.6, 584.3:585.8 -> 0.10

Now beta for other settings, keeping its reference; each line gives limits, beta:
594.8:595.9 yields 595.254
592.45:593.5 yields 593.475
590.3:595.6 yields 593.475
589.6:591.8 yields 589.661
